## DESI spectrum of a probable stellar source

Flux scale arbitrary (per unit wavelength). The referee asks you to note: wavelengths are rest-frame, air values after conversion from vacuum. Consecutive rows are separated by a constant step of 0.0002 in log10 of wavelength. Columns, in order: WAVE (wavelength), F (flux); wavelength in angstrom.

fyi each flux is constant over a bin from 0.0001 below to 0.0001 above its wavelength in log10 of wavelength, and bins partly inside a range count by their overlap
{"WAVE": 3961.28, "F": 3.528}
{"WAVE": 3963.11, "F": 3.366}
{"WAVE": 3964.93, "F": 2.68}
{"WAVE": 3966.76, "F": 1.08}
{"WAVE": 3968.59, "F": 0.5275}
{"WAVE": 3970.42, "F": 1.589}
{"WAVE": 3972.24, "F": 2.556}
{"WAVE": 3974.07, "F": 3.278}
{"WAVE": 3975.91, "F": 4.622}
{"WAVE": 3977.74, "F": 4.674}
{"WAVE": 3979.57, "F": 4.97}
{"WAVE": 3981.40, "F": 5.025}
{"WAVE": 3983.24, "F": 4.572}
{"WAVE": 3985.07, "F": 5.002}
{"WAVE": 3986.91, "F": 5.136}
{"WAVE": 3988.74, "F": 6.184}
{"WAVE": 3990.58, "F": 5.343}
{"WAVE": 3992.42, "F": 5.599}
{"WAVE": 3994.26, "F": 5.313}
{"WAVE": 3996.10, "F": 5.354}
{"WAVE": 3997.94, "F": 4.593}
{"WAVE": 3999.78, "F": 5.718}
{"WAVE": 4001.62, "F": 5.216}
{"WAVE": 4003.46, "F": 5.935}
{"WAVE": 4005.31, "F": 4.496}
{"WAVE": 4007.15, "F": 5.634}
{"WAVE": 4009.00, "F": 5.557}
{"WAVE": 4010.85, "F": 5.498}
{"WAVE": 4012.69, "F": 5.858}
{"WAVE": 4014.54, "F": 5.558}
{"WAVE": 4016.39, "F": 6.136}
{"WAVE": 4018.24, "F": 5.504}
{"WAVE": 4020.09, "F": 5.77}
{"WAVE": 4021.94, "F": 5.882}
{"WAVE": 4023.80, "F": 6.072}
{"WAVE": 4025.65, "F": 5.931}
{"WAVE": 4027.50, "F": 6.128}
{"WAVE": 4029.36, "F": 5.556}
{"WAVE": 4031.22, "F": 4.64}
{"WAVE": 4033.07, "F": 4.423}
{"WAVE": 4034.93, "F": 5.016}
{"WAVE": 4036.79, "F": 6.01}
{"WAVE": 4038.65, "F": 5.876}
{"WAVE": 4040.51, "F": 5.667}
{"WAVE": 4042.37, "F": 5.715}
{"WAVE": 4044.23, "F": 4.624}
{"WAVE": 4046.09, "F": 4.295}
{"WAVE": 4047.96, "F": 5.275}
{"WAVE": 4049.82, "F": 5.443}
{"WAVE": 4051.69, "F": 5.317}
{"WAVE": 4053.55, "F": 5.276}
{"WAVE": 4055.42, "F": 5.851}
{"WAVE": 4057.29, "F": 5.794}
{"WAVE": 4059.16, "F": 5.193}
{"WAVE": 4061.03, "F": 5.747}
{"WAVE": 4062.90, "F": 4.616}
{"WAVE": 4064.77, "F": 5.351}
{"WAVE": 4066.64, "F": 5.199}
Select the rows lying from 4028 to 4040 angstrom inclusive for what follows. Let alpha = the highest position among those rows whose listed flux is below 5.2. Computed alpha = 4034.93 angstrom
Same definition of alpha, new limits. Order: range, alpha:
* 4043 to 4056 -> 4046.09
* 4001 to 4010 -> 4005.31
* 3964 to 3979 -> 3977.74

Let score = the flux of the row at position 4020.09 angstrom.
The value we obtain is 5.77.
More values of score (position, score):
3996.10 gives 5.354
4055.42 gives 5.851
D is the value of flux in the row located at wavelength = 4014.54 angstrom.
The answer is 5.558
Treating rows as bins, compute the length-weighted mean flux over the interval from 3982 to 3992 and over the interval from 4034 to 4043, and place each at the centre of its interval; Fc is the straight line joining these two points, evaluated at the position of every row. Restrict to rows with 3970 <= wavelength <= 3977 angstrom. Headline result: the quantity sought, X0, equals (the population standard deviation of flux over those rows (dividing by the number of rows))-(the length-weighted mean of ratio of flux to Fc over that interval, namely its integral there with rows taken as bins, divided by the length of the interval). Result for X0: 0.49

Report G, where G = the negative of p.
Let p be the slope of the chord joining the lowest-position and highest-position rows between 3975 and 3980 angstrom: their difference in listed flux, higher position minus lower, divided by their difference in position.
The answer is -0.10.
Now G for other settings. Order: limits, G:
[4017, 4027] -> -0.06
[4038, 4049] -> 0.06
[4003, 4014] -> 0.01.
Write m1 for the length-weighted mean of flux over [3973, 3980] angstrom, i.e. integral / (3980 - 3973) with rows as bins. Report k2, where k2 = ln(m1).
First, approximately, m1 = 4.3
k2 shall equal 1.46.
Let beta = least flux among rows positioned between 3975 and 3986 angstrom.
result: 4.572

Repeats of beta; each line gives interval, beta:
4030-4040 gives 4.423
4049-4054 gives 5.276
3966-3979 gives 0.5275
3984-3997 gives 5.002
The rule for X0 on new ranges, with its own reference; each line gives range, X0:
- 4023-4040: -0.37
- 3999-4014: -0.59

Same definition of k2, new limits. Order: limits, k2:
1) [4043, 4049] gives 1.57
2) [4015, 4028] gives 1.77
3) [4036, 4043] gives 1.76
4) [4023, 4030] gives 1.78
